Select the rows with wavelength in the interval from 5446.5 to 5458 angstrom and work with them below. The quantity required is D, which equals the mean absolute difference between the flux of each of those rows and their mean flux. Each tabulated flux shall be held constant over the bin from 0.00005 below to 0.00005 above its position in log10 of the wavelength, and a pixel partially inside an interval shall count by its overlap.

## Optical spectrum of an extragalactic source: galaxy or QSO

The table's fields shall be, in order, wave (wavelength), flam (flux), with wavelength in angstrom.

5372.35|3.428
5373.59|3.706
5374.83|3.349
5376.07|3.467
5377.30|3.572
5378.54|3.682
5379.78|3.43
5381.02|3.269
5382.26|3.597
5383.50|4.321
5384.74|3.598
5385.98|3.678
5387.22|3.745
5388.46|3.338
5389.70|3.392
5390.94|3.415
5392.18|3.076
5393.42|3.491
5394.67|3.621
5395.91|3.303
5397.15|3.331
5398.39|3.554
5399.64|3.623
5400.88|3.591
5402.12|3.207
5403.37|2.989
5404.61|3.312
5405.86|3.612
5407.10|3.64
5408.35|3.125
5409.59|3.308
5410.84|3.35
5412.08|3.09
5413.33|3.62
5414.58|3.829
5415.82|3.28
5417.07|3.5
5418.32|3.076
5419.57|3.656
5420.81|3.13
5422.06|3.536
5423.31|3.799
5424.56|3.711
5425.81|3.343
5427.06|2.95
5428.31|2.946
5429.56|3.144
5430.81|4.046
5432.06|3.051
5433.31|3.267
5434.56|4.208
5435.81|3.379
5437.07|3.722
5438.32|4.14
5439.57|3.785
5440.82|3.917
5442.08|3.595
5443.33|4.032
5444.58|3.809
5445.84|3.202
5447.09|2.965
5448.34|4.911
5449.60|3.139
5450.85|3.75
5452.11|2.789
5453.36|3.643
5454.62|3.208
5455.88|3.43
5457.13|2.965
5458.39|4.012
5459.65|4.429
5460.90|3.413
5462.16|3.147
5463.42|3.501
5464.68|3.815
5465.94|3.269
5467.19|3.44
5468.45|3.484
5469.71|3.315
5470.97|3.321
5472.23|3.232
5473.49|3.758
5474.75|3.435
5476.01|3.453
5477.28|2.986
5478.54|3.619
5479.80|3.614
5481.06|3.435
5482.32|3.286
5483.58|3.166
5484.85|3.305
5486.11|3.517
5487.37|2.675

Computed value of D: 0.45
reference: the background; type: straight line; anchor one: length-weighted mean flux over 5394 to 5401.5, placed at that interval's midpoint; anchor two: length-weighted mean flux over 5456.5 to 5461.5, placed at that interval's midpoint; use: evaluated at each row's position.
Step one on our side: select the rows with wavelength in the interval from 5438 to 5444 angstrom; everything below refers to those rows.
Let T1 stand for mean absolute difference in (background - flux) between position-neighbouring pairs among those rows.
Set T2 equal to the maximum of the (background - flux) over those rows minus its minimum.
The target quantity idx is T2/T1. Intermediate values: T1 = 0.31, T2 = 0.56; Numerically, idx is 1.8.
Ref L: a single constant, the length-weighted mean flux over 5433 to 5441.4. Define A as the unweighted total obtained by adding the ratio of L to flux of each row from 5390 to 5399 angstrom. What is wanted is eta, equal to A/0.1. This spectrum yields 78.3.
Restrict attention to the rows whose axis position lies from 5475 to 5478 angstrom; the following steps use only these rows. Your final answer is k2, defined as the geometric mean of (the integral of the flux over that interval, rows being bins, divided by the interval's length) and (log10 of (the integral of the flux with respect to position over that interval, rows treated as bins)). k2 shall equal 1.8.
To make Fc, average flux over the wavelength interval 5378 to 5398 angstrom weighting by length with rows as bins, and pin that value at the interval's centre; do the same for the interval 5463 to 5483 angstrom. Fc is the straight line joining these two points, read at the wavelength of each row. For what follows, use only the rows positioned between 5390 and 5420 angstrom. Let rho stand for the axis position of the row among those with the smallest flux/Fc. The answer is 5403.37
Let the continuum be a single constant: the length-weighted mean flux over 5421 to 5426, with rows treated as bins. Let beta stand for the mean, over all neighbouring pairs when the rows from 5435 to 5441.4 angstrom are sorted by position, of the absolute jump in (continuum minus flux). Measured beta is 0.31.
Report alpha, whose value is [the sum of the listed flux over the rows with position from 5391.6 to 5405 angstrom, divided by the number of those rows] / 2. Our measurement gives 1.69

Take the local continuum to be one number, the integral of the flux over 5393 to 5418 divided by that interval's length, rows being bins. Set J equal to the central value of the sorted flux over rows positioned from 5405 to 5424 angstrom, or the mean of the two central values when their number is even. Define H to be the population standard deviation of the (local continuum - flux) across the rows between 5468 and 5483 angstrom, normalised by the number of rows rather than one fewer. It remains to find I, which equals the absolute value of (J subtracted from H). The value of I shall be 3.30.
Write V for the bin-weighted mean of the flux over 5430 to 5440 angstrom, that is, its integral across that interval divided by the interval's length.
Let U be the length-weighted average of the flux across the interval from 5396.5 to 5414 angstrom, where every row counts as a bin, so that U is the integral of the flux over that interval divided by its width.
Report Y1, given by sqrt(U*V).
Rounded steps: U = 3.38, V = 3.69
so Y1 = 3.53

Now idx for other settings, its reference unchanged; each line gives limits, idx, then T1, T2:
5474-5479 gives 1.7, 0.37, 0.63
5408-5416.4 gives 2.5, 0.29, 0.73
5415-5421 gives 1.3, 0.44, 0.58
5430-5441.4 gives 2.2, 0.53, 1.15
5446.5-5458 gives 2.4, 0.91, 2.13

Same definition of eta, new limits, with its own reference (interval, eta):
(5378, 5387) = 73.1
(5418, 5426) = 77.1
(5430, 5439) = 73.0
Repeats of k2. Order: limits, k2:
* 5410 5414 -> 1.9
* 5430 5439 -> 2.4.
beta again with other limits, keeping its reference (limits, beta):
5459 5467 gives 0.50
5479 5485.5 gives 0.15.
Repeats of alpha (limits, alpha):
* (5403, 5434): 1.69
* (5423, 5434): 1.68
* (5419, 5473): 1.76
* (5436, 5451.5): 1.87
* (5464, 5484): 1.71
